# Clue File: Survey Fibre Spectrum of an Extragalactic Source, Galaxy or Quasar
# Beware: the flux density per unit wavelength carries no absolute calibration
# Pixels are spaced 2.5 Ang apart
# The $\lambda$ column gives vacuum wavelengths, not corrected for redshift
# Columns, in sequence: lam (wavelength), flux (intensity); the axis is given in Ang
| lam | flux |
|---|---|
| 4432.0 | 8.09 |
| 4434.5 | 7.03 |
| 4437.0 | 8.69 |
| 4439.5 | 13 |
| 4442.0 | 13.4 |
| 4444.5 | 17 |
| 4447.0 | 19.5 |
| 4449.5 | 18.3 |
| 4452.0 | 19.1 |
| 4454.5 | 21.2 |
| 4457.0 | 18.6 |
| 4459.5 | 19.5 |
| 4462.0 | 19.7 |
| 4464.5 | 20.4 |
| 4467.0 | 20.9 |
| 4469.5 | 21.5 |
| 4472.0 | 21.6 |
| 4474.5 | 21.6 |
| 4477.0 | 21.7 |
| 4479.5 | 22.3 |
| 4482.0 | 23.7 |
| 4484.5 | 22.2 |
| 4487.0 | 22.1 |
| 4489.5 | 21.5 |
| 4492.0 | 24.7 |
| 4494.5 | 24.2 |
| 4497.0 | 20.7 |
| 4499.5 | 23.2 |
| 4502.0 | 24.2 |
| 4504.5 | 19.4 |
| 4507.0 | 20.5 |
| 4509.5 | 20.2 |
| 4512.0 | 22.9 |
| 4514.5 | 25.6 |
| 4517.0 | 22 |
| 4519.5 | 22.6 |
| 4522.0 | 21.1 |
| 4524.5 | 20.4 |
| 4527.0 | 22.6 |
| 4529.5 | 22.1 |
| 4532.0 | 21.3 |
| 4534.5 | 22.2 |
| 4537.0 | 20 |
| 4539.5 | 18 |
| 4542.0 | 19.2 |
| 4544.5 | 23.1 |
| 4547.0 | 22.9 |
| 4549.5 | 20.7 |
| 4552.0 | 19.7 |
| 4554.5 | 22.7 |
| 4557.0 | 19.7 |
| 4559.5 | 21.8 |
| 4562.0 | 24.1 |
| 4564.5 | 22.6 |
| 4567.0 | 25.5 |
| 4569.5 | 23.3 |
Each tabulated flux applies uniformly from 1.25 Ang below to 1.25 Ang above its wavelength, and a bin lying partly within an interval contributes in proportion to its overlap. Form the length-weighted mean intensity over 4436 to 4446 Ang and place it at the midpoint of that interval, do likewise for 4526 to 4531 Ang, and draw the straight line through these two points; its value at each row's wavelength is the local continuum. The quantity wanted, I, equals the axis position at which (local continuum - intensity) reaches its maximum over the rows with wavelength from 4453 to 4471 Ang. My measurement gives 4457.0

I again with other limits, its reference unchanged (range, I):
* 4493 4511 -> 4504.5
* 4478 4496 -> 4489.5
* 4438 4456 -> 4439.5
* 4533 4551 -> 4539.5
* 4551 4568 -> 4557.0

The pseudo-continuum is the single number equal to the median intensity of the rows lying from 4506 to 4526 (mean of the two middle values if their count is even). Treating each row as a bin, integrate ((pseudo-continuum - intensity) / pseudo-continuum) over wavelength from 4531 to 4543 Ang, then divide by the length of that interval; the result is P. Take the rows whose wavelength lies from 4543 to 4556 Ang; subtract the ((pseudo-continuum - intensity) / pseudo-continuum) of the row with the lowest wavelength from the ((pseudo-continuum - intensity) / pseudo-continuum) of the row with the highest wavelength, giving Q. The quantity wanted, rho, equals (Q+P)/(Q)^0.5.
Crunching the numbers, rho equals 0.62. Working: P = 0.07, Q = 0.02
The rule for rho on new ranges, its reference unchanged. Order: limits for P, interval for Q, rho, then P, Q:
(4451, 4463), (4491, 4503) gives 0.74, 0.09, 0.02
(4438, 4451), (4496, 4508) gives 2.70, 0.25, 0.01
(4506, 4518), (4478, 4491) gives 0.02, -0.03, 0.04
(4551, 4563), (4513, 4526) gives 0.49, 0.00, 0.24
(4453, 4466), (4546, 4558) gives 0.59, 0.08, 0.15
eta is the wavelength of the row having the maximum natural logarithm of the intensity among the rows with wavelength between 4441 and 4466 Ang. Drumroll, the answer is 4454.5 Ang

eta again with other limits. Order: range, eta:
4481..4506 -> 4492.0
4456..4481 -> 4479.5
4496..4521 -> 4514.5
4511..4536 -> 4514.5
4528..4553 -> 4544.5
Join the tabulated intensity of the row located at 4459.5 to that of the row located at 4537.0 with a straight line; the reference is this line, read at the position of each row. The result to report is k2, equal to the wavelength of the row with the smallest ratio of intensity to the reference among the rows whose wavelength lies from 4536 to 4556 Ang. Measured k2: 4539.5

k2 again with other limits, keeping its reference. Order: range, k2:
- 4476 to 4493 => 4489.5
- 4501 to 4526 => 4504.5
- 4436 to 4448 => 4437.0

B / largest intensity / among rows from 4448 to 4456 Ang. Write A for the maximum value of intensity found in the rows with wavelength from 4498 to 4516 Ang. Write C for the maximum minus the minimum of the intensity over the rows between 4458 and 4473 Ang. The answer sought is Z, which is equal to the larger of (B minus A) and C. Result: 2.1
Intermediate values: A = 25.6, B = 21.2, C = 2.1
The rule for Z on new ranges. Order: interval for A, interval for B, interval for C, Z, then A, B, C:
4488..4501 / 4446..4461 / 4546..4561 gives 3.2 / 24.7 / 21.2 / 3.2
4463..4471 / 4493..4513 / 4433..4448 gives 12.5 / 21.5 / 24.2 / 12.5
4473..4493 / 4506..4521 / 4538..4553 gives 5.1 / 24.7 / 25.6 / 5.1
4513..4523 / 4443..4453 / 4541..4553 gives 3.9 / 25.6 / 19.5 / 3.9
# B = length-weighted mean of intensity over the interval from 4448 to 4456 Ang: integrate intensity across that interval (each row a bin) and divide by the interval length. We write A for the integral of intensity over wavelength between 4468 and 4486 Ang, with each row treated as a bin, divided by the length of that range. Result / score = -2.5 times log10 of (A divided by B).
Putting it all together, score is -0.13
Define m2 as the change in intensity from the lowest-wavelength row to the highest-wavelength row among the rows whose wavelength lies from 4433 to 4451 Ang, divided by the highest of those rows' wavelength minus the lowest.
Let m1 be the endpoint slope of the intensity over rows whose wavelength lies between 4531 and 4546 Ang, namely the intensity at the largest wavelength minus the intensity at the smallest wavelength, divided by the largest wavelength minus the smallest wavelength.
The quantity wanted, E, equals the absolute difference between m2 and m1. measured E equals 0.61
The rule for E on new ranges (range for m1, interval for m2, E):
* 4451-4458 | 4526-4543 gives 0.13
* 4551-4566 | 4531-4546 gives 0.09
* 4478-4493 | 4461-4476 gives 0.04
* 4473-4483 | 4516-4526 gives 0.49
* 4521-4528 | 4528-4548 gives 0.25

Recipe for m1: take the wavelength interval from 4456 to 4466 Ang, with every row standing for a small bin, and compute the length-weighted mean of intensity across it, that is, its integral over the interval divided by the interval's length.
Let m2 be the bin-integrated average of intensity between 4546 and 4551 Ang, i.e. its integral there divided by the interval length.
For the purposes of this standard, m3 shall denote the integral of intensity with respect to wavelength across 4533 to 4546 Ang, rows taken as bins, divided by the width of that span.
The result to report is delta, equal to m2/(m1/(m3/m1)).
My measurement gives 1.16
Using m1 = 19.6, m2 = 21.6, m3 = 20.6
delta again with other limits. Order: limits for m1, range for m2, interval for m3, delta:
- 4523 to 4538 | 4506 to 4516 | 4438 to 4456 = 0.84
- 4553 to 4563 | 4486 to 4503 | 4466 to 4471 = 1.01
